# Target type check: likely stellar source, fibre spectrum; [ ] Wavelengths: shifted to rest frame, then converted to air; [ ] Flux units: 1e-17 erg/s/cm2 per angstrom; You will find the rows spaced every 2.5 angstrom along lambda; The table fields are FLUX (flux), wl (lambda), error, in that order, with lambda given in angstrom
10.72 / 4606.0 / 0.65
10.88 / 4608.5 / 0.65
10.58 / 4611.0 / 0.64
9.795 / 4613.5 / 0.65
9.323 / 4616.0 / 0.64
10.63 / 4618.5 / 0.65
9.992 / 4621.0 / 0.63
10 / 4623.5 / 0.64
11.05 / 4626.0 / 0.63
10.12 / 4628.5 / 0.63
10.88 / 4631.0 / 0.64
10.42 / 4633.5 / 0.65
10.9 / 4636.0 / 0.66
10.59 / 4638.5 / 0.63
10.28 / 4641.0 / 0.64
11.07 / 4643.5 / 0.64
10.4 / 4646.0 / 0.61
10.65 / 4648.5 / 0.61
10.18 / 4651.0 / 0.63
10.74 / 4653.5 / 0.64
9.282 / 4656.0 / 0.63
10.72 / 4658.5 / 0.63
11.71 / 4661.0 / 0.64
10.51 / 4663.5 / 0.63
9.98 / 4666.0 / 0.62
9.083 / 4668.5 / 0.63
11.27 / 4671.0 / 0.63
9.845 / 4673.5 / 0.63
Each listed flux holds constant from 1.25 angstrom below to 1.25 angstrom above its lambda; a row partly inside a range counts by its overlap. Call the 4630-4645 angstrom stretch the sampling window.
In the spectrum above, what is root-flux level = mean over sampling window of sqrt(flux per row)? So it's 3.27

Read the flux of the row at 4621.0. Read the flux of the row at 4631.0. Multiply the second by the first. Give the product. 109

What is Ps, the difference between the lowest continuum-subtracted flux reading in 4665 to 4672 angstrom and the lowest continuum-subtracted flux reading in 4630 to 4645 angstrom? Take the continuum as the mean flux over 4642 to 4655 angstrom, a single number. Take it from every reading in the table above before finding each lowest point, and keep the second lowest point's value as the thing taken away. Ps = -1.2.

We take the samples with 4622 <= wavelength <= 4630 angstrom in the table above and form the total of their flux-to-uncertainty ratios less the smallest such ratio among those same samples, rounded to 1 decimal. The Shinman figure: 33.6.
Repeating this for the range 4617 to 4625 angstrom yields 32.2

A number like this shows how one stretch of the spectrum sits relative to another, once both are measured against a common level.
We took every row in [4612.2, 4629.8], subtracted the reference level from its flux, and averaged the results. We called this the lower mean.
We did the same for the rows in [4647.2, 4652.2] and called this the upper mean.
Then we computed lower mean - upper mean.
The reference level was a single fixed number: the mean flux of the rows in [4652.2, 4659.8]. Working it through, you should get -0.3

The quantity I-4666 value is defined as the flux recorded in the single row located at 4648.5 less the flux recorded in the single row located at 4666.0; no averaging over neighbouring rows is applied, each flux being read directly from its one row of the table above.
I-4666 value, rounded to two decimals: 0.67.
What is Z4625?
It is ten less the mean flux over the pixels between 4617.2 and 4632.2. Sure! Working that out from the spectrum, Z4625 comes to -0.4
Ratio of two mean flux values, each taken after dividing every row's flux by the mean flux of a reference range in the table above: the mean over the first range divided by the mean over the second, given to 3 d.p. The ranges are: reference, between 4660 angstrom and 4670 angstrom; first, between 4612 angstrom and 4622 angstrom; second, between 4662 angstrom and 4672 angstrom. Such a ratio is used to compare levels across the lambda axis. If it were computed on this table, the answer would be 0.973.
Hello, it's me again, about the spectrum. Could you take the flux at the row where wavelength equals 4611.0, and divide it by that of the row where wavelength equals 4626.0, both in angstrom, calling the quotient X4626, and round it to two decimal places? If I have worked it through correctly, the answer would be 0.96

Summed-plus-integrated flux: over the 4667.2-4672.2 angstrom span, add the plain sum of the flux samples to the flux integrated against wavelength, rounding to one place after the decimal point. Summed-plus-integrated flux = 71.2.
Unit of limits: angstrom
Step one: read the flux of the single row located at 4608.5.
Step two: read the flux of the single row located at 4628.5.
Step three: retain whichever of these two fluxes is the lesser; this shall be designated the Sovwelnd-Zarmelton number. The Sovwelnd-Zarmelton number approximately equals 10.1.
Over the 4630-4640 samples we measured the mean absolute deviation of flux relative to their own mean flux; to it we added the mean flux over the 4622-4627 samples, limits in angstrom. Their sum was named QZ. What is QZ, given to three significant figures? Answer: 10.7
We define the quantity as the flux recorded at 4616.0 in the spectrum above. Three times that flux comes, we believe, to 28.0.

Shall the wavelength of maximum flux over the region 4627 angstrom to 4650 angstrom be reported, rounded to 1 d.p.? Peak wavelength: 4643.5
